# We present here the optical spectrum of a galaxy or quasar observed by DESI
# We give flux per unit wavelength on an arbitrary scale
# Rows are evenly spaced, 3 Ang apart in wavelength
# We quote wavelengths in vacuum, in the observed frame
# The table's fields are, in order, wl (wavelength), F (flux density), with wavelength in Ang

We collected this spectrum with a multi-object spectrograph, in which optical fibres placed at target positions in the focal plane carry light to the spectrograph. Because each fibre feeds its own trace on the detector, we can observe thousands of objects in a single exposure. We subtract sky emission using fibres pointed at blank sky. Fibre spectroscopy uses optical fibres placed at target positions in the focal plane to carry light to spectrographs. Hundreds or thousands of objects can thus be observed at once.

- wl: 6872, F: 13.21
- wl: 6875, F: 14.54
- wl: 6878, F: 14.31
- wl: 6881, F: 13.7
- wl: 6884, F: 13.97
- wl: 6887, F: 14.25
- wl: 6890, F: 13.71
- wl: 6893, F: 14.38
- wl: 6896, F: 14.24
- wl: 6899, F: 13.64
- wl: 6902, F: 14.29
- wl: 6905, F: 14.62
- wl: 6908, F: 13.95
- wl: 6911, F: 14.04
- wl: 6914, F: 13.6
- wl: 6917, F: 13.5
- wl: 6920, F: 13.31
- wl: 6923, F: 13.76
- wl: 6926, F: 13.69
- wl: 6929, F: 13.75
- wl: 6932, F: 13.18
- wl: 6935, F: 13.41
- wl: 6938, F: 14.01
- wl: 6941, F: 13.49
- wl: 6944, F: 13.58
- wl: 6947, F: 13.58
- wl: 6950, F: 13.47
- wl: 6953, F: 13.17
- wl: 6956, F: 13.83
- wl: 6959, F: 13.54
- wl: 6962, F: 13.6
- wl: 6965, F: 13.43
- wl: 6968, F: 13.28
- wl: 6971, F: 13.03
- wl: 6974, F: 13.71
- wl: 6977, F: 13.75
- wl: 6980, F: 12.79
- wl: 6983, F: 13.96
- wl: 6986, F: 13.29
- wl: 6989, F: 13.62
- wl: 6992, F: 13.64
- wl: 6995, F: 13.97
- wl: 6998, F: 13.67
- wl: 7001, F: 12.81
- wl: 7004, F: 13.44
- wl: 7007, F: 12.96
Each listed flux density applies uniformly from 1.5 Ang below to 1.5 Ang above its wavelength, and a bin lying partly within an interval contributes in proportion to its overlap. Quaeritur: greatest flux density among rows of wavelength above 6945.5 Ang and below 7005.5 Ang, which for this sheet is 13.97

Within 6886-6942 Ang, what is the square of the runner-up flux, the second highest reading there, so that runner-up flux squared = 207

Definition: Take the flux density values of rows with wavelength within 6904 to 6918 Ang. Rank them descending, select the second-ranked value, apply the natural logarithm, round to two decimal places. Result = 2.64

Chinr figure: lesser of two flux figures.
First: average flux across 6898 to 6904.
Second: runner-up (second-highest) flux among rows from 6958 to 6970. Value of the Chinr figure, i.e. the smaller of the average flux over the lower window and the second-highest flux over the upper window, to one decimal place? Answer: 13.5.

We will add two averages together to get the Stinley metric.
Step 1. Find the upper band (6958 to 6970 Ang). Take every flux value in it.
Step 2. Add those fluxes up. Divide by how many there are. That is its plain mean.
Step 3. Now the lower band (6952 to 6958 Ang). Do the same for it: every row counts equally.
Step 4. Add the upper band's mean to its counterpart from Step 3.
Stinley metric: 27.0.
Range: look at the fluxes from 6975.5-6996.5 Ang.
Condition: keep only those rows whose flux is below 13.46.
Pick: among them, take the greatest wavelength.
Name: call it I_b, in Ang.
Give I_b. 6986 Ang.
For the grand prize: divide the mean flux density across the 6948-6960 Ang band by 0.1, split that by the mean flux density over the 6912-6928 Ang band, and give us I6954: 9.9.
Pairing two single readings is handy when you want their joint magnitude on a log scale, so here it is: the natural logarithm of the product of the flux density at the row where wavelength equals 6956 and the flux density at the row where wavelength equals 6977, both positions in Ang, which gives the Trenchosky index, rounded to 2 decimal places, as 5.25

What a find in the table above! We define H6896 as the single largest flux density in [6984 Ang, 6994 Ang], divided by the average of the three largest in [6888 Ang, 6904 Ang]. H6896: 0.95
